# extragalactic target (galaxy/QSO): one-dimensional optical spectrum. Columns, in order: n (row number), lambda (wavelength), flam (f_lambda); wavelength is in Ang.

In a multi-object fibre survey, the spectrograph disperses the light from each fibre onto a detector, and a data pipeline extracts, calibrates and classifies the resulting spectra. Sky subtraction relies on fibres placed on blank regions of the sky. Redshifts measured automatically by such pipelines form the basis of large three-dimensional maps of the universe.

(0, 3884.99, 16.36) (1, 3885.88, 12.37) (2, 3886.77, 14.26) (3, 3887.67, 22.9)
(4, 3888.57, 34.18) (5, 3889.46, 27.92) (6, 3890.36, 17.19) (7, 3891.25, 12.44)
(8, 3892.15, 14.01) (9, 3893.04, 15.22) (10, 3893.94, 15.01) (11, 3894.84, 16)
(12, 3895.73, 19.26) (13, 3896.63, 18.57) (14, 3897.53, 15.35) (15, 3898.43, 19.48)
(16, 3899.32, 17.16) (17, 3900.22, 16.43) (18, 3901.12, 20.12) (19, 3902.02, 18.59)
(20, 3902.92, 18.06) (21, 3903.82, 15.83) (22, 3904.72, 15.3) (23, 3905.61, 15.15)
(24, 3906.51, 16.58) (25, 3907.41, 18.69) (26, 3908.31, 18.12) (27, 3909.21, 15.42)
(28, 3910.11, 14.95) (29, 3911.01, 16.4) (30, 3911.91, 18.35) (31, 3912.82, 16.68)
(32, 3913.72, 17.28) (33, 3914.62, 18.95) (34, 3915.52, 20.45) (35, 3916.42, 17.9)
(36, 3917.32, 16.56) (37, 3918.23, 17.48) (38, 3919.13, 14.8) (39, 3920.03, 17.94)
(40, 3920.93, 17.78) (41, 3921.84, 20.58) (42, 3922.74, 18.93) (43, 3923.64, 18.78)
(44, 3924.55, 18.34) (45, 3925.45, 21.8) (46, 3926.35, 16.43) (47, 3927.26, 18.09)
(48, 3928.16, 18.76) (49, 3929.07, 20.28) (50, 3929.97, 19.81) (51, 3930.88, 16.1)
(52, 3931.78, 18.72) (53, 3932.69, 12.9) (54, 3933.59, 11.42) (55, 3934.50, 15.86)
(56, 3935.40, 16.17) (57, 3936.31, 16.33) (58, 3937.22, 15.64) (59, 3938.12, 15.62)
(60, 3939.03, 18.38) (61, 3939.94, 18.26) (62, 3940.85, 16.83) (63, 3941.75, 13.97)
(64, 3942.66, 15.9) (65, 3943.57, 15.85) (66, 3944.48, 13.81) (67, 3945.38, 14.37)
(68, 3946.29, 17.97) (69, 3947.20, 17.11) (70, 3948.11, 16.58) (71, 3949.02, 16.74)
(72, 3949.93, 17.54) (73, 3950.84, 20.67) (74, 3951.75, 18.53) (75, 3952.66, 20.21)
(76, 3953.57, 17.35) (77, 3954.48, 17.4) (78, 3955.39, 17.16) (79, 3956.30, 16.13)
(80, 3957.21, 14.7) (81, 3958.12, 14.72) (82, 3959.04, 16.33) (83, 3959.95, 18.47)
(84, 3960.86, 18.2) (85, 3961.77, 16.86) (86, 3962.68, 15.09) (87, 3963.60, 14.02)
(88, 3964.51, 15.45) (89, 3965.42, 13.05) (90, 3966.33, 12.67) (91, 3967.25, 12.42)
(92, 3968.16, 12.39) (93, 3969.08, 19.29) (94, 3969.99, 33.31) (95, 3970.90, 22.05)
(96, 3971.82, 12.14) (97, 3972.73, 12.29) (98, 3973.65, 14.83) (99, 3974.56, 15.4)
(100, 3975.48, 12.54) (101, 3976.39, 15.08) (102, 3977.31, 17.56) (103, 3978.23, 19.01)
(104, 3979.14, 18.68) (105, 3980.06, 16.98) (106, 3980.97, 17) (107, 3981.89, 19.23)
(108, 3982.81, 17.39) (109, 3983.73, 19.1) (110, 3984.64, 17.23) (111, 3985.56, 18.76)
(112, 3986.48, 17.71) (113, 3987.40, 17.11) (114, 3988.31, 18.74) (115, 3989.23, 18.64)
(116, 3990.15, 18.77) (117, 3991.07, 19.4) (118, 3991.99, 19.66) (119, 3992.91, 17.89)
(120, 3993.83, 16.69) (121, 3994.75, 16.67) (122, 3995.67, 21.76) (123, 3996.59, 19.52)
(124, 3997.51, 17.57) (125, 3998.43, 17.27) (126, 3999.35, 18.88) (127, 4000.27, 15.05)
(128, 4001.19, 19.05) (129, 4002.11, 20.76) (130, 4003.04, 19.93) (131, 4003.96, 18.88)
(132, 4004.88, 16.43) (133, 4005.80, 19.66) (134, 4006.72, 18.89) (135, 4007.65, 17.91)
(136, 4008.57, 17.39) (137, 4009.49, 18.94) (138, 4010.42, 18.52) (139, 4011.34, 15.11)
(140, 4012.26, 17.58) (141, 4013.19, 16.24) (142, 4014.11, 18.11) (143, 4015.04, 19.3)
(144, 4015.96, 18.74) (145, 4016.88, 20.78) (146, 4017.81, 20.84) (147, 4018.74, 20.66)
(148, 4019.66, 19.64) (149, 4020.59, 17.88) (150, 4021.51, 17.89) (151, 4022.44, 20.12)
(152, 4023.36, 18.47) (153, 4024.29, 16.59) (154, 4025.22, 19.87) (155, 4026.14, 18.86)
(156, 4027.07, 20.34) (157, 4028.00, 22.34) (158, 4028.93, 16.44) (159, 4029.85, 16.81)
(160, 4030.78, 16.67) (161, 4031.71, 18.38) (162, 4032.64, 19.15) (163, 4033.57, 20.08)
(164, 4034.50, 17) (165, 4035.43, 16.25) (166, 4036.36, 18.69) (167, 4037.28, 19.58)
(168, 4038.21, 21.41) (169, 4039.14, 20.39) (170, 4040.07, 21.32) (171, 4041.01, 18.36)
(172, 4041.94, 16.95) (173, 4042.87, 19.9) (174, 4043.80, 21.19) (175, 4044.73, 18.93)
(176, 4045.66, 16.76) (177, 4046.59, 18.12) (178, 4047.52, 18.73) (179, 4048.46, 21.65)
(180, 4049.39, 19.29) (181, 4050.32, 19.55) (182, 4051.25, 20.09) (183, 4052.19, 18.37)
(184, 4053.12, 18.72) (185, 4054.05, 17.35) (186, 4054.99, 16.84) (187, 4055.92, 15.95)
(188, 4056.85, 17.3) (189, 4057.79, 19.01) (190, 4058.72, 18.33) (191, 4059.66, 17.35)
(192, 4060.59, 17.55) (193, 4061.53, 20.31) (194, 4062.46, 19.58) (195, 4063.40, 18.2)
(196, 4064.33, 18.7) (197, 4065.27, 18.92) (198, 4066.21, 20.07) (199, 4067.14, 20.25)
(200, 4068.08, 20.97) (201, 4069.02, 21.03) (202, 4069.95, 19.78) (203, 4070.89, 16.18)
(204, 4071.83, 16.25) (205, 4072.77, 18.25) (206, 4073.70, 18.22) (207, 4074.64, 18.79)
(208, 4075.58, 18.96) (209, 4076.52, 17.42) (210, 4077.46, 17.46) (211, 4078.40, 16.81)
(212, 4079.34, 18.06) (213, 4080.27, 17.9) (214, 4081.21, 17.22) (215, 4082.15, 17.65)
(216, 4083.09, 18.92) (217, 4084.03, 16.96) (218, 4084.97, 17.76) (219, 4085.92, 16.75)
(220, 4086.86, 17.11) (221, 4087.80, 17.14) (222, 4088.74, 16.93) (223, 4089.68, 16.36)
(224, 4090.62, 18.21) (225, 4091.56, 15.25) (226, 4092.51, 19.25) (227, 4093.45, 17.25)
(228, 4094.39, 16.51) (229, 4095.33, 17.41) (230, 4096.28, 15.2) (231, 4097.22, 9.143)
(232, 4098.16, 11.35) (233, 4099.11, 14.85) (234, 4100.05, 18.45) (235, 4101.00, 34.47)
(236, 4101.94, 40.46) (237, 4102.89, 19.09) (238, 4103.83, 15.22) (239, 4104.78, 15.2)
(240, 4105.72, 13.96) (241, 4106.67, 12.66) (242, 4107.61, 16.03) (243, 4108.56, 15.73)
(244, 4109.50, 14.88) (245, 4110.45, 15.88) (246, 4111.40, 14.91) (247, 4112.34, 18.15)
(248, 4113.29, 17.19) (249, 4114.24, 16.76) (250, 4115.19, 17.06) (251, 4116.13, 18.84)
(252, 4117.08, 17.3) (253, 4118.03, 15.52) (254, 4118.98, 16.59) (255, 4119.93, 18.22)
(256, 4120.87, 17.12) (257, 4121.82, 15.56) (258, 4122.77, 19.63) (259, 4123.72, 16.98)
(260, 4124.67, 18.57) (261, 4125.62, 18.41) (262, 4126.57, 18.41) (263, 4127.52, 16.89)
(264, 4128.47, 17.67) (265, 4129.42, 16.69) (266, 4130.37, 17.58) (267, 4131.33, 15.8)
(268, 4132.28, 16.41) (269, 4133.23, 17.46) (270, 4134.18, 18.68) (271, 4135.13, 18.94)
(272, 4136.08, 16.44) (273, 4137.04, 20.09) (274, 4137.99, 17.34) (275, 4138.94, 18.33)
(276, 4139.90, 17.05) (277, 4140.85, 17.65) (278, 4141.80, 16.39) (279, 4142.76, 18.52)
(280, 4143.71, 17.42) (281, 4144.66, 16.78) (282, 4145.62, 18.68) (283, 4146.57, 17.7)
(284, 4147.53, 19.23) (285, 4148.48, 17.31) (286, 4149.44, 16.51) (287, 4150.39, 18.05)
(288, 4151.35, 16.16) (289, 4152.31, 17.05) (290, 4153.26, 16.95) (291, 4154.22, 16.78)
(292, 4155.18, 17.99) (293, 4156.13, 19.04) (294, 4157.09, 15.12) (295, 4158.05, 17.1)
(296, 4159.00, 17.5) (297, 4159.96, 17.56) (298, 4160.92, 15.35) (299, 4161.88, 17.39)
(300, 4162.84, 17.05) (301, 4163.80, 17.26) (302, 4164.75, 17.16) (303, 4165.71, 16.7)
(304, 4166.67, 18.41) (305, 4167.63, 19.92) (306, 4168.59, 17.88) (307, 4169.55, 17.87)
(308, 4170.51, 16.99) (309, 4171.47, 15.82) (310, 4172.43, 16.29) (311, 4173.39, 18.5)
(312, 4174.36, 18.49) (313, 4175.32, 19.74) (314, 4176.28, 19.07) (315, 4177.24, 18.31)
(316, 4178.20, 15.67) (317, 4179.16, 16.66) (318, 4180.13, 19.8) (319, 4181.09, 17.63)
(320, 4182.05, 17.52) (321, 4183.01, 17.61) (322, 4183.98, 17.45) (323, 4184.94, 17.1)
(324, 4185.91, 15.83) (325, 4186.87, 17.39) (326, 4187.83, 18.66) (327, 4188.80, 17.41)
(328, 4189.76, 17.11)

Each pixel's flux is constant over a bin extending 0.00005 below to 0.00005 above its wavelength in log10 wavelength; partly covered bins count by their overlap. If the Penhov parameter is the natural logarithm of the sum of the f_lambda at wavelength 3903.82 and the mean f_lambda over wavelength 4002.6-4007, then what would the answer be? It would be 3.544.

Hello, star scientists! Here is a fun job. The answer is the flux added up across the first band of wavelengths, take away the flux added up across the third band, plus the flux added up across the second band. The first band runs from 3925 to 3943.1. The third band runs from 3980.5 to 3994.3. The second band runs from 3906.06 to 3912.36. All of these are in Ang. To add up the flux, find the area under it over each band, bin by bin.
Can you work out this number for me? 161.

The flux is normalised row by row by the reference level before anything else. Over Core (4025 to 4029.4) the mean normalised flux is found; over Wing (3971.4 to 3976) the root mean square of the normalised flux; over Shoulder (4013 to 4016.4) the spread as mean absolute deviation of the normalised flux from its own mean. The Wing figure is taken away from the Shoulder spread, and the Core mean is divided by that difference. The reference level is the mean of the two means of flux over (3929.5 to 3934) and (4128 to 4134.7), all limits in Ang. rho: -1.56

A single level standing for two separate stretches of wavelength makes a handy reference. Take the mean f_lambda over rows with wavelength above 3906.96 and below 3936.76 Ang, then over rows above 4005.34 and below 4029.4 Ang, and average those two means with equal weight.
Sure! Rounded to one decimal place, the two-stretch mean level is 18.1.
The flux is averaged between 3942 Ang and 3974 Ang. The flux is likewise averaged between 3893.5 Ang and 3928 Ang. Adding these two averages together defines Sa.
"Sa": 34.2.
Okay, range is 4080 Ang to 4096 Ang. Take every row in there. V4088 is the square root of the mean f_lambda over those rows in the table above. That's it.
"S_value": 4.16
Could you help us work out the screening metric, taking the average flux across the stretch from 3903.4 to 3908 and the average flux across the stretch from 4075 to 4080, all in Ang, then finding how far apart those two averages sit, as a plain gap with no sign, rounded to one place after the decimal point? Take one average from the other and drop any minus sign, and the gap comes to 1.4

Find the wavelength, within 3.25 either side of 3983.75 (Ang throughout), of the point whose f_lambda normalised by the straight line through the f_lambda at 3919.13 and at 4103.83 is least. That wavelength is 3980.97 Ang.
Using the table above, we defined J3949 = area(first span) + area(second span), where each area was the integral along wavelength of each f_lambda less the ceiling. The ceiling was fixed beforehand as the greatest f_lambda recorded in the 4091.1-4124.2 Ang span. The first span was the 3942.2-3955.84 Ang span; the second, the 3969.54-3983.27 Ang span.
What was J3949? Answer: -632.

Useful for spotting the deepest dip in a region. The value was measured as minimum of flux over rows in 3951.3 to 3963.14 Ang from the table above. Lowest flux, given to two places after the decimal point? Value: 14.70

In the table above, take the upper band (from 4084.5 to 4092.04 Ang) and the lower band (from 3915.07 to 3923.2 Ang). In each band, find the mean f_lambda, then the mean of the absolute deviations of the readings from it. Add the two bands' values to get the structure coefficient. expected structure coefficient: 1.9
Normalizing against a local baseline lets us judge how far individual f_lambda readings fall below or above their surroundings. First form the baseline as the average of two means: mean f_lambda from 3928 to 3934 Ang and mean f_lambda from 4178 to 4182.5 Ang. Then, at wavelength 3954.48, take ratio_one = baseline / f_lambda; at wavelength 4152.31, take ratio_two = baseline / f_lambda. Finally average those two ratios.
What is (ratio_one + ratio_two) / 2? 1.00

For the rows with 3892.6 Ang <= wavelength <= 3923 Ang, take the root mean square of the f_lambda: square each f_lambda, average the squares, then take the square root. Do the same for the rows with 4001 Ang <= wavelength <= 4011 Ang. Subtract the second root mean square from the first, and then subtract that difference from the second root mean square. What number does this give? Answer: 20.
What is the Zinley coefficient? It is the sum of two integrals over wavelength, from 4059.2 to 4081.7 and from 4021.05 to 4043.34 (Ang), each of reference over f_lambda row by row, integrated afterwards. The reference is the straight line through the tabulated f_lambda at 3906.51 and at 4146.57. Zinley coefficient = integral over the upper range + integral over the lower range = 41.7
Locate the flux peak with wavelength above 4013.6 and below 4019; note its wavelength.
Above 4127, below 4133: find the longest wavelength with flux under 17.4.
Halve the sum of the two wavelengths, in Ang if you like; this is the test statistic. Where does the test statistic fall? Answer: 4075.0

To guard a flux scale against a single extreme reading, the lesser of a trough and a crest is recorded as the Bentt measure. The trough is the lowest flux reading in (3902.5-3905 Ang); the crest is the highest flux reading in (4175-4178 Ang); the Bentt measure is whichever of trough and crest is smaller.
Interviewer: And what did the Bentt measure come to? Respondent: 15.3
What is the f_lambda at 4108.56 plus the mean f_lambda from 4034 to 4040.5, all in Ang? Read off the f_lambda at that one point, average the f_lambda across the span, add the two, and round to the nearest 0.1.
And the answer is 35.0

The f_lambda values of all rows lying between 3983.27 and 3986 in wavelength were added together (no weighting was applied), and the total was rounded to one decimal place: 55.1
